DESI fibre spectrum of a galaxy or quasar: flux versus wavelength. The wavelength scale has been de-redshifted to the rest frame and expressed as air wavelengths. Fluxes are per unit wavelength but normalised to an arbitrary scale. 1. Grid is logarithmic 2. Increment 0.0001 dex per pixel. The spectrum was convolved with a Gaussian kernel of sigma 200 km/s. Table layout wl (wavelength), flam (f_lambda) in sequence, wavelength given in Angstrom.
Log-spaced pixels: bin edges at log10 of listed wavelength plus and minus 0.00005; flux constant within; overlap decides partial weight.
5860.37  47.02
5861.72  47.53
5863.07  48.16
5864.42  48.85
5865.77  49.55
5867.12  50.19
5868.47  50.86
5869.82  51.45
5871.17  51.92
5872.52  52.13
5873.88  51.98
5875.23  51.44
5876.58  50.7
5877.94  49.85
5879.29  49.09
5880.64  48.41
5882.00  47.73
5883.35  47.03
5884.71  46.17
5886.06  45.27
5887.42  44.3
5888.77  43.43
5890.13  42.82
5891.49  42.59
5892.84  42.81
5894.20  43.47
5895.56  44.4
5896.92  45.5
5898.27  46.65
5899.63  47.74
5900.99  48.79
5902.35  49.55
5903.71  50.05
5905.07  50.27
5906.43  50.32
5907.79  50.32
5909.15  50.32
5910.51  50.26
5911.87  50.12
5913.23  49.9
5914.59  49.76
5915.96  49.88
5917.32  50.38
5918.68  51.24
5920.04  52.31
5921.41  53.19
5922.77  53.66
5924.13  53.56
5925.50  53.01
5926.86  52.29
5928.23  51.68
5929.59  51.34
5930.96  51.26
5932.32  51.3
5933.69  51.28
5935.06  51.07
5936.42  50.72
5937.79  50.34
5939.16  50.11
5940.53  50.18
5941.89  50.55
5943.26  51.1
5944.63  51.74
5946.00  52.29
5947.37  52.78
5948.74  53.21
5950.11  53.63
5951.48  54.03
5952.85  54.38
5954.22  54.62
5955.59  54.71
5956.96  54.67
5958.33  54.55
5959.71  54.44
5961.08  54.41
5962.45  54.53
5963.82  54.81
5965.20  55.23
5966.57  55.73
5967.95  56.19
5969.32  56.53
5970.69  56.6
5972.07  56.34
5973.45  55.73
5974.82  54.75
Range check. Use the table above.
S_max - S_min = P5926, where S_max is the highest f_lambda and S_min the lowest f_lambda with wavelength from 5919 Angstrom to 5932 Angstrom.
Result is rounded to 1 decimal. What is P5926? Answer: 2.4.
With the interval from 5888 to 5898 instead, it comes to 2.9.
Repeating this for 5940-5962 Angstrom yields 4.5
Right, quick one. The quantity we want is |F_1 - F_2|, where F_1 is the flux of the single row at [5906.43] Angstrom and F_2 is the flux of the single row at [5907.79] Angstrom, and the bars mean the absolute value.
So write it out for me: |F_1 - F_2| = 0.0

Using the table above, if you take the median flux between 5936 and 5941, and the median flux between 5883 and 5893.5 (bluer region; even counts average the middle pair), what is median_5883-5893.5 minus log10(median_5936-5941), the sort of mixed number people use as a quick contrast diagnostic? 42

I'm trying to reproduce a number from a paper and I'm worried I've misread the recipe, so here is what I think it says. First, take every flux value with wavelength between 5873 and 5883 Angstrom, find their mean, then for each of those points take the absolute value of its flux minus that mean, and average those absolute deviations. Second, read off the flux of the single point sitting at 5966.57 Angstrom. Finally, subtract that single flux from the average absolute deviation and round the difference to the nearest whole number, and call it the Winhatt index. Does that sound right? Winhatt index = -54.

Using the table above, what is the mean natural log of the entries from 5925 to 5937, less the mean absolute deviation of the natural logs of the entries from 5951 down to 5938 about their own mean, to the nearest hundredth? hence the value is 3.92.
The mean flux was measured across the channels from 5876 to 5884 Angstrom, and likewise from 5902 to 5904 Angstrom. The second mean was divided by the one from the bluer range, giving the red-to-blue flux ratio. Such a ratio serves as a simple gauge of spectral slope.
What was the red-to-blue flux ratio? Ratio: 1.02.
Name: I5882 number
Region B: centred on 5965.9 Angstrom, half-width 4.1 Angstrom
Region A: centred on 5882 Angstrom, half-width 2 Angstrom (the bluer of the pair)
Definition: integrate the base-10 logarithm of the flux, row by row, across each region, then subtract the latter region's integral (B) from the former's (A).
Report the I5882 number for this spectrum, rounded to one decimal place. -7.6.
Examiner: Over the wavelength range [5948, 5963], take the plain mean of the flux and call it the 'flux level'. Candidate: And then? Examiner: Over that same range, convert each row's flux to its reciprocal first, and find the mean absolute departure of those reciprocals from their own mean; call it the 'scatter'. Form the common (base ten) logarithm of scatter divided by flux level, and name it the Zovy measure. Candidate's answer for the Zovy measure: -5.64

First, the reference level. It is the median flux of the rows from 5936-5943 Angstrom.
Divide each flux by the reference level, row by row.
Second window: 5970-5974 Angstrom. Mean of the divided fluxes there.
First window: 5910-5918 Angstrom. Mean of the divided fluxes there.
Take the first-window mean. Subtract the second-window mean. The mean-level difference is -0.12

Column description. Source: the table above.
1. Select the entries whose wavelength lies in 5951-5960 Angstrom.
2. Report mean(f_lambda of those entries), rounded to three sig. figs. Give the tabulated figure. 54.5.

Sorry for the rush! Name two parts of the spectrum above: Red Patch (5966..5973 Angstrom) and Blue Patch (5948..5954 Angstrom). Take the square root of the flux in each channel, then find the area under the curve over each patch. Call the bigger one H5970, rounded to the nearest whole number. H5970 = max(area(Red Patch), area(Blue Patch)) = 52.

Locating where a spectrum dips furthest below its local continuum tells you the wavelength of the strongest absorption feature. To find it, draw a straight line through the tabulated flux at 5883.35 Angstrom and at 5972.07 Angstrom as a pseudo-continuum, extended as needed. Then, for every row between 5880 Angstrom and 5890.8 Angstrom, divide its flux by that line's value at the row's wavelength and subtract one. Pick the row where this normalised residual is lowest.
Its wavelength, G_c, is 5890.13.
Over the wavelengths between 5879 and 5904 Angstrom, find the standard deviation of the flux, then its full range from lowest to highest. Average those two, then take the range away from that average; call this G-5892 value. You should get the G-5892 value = -2.5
